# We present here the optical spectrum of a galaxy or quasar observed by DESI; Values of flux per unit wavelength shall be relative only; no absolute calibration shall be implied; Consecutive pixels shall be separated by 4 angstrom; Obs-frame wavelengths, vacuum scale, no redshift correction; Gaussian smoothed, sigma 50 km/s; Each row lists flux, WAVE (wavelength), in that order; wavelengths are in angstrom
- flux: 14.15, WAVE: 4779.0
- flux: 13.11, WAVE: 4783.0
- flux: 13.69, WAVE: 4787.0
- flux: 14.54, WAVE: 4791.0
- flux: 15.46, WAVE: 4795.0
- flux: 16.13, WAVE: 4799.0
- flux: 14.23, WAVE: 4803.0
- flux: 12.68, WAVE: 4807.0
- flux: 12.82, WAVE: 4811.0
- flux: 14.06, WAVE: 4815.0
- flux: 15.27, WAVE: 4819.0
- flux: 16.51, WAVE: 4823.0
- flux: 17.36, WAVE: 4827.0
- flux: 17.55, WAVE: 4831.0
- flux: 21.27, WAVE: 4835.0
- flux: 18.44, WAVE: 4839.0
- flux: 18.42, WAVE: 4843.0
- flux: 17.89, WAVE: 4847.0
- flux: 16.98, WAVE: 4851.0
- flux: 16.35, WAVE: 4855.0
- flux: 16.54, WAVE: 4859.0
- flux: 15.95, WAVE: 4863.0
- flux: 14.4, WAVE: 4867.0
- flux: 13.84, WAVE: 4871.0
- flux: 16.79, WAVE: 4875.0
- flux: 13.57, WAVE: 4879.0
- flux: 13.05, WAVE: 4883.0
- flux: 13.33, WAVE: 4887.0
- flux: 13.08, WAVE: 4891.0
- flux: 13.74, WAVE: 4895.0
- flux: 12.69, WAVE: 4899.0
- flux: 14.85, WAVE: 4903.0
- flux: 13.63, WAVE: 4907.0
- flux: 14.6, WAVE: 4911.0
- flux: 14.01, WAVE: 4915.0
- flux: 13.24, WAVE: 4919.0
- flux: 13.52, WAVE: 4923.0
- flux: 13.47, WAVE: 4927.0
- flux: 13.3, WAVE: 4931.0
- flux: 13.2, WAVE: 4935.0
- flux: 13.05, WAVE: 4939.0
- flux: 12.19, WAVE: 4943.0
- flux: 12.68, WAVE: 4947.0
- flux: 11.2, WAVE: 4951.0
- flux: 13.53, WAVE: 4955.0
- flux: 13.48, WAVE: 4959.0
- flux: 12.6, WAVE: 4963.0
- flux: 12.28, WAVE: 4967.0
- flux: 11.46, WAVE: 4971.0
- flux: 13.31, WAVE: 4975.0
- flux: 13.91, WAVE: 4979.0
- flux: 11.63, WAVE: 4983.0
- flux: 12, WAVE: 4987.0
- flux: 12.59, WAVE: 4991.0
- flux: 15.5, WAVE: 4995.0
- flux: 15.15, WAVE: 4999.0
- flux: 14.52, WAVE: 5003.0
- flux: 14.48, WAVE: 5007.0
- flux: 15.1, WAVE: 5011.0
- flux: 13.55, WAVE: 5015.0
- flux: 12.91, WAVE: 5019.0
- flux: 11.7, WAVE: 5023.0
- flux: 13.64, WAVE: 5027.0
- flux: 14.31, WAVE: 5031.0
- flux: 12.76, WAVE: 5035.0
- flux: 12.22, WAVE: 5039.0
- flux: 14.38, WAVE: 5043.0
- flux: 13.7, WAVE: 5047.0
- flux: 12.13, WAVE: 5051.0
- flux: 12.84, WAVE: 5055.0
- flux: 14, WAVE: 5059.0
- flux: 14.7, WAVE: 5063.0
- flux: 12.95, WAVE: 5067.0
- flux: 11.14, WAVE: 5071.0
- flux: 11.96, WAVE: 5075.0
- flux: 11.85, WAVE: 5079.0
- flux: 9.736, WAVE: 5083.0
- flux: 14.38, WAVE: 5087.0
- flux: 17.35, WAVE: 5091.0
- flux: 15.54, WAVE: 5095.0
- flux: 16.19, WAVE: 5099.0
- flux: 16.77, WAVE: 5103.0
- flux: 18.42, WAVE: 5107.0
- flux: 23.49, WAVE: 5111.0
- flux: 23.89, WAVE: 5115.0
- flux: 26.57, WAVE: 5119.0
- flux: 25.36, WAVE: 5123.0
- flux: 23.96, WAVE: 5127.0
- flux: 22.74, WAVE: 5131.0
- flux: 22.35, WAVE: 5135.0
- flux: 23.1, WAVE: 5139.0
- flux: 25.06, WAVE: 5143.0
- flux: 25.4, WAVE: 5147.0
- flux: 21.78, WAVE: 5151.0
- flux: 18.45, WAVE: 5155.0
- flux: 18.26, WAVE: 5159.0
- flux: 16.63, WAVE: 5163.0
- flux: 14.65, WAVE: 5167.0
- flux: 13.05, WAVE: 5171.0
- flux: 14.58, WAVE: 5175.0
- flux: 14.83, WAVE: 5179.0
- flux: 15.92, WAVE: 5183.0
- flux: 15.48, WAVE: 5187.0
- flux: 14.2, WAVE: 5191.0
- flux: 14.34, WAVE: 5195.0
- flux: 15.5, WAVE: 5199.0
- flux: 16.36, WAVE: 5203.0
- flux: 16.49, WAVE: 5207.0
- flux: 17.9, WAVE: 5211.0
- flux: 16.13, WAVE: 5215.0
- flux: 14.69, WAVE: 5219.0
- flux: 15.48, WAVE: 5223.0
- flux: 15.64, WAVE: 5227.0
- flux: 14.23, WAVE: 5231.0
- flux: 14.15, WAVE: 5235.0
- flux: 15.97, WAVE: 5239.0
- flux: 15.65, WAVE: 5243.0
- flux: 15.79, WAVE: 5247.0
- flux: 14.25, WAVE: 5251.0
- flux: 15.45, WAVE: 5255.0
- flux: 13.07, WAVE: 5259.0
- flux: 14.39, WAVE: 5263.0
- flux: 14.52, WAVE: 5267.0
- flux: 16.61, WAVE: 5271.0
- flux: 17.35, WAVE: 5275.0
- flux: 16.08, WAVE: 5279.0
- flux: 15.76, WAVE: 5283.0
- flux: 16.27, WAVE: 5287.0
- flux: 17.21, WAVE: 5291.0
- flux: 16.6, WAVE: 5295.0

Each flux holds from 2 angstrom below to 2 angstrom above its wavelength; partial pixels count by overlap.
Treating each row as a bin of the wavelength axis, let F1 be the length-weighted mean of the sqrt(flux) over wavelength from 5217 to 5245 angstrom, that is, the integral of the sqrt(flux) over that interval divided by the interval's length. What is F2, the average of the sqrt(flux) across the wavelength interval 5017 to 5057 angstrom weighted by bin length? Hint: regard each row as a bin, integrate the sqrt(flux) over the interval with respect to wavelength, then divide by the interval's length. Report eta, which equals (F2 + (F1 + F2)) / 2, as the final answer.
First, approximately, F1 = 3.89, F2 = 3.61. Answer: 5.56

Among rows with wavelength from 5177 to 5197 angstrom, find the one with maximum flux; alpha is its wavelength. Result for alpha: 5183.0 angstrom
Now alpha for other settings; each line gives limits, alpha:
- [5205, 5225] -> 5211.0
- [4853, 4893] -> 4875.0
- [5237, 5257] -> 5239.0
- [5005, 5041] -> 5011.0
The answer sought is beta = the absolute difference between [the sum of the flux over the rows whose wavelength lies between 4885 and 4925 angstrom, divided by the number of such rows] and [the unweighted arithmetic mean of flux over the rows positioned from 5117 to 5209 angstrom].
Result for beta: 5.2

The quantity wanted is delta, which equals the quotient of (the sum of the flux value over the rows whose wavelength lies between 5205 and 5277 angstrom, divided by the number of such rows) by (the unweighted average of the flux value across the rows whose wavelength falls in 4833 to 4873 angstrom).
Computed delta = 0.91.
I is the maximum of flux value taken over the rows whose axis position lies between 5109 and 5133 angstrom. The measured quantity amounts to 26.57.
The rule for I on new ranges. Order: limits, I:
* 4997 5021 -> 15.15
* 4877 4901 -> 13.74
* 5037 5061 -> 14.38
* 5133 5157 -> 25.4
